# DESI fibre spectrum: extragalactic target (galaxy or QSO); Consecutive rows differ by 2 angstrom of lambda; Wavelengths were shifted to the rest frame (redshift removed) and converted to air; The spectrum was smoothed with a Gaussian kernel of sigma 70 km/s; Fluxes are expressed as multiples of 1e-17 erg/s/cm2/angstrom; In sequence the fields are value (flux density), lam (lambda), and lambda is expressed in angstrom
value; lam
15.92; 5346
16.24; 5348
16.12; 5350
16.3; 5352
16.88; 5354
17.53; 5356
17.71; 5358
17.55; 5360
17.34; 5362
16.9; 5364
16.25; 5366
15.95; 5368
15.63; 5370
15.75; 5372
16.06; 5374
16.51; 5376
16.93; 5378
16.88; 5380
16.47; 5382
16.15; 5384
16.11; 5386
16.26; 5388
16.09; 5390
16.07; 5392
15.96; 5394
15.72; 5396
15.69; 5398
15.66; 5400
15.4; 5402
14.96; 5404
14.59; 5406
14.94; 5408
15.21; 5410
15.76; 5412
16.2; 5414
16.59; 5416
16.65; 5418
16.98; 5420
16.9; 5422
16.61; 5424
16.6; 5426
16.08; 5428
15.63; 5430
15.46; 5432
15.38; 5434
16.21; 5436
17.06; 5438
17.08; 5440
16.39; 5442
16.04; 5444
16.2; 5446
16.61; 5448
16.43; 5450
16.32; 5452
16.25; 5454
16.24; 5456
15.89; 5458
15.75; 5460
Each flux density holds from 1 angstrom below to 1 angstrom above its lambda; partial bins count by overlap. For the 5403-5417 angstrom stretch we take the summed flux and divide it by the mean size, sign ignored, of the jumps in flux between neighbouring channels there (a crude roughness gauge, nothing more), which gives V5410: 274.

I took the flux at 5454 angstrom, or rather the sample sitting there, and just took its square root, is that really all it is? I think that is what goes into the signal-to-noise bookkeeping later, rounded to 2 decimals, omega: 4.03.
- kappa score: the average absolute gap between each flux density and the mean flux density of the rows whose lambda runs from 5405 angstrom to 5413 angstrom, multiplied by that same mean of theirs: 5.4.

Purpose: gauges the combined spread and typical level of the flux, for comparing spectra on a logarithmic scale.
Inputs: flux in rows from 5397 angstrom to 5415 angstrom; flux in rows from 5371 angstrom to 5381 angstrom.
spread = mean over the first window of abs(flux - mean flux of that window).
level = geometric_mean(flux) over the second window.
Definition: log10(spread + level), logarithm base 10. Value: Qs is 1.23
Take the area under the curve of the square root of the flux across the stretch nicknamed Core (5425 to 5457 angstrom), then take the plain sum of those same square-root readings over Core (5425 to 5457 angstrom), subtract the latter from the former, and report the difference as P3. 64.5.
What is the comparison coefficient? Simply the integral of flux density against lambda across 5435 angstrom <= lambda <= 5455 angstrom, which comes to 329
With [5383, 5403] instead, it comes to 318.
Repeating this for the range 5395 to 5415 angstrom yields 308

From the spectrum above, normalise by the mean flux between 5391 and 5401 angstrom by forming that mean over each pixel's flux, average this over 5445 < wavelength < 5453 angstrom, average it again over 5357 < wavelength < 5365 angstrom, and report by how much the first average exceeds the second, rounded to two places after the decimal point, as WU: 0.05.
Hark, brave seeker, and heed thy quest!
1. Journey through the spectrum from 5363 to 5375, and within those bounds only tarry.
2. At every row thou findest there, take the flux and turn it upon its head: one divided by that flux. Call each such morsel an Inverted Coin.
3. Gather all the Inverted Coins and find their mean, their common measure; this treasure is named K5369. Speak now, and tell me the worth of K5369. 0.0622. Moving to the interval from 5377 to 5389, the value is 0.0608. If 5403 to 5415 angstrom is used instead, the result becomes 0.0655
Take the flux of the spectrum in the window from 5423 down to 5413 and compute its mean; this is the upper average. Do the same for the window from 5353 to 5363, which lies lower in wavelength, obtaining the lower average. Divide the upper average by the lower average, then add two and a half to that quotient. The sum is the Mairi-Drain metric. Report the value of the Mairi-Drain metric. 3.46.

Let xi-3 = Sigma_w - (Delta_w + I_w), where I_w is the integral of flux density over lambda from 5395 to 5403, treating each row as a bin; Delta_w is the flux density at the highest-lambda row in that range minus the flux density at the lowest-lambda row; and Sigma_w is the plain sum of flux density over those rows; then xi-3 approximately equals -62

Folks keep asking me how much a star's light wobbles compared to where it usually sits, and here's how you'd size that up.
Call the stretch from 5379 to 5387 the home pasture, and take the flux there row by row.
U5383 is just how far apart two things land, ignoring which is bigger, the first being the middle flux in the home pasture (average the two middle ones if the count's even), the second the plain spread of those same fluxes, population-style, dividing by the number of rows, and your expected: 16.0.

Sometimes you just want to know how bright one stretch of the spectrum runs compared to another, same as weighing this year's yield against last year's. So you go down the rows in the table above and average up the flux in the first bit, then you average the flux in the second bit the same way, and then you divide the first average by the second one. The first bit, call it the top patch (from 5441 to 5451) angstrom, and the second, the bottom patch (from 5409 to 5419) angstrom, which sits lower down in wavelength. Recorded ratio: 1.02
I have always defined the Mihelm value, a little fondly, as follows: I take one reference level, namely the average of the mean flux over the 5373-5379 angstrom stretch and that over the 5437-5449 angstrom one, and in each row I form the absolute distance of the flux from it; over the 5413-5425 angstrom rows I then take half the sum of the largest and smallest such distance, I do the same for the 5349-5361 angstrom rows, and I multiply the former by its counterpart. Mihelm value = 0.18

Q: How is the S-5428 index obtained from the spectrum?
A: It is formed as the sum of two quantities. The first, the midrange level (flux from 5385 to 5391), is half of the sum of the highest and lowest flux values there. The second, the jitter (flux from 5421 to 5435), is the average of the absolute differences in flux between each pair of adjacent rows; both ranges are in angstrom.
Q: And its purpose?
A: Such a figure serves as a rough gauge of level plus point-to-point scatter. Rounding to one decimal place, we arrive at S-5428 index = 16.4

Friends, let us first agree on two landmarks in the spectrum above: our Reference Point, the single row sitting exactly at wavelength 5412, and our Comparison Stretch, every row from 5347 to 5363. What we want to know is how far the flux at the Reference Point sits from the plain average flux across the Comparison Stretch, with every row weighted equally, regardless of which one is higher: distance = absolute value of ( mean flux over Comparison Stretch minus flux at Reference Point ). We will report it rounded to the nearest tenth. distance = 1.2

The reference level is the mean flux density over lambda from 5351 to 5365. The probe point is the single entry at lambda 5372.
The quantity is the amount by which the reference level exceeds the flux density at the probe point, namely 1.4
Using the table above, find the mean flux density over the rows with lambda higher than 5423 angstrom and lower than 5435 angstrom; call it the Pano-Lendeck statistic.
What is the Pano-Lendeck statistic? 16.0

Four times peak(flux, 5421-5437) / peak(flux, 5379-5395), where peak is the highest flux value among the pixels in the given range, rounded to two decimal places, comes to 4.00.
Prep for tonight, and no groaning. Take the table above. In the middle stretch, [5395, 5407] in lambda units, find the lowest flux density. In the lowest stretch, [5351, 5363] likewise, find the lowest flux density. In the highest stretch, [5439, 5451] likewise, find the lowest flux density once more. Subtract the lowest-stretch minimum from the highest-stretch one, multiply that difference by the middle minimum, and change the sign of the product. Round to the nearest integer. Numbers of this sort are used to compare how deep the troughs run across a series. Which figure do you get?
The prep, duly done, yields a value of 4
